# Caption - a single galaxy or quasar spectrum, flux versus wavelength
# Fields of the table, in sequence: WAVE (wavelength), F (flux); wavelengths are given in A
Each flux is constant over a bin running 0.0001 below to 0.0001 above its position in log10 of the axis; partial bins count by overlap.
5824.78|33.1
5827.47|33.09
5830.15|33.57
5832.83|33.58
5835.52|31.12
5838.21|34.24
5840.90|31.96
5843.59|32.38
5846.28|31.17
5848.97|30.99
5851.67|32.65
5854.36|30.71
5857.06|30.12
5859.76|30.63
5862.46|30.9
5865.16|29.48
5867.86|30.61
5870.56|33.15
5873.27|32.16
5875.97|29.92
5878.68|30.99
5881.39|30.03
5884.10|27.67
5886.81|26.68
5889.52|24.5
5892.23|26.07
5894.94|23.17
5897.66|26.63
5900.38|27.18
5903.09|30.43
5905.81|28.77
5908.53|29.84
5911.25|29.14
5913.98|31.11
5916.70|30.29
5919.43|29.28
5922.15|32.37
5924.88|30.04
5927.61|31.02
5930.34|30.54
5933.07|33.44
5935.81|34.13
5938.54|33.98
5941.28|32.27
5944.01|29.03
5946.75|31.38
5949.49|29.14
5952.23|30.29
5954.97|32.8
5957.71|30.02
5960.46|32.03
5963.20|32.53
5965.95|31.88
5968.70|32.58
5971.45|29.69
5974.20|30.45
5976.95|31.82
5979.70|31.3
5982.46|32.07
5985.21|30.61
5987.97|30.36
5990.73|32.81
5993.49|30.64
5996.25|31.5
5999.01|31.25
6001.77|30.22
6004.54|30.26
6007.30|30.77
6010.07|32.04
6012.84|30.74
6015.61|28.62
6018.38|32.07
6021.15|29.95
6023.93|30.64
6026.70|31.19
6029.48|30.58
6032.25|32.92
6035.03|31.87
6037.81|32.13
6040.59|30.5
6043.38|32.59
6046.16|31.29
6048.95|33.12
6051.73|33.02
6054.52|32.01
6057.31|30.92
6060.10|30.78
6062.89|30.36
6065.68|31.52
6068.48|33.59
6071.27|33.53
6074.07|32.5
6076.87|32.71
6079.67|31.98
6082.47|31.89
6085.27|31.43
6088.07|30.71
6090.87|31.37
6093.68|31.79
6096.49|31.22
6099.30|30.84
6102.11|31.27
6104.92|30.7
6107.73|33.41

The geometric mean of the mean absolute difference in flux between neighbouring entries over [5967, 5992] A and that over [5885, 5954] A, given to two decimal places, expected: 1.52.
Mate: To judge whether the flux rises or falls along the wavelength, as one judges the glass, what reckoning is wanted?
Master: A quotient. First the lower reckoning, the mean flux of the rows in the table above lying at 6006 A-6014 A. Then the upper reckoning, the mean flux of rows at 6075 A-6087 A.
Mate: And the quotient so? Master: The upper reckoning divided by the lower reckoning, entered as 1.03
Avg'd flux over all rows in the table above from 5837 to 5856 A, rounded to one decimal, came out 32.0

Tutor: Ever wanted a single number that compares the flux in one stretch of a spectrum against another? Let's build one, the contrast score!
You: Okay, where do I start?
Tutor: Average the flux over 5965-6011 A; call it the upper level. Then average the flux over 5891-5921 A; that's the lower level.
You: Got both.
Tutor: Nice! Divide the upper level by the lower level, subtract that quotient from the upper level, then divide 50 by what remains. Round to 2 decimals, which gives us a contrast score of 1.66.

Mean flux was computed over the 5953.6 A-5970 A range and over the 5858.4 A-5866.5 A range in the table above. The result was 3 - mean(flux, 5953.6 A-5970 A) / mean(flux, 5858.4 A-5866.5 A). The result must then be 1.946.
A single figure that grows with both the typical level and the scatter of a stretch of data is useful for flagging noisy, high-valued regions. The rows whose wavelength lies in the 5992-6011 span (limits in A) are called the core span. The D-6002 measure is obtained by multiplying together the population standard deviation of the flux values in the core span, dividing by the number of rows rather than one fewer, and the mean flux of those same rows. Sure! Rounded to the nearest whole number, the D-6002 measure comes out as 19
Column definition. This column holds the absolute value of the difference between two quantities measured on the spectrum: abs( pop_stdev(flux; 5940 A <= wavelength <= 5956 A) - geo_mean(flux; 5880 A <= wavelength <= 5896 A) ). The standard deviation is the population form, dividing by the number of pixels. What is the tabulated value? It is 24.8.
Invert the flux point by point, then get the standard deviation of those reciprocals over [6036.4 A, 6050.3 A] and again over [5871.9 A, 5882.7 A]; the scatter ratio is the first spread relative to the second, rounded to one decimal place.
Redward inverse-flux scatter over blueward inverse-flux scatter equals 1.0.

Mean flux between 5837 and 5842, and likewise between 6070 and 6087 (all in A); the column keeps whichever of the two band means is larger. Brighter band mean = 33.1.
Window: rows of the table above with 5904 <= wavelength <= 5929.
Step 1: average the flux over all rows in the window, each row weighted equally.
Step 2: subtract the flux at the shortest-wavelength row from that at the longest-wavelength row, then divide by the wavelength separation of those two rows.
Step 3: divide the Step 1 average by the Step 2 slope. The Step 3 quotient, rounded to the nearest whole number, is 293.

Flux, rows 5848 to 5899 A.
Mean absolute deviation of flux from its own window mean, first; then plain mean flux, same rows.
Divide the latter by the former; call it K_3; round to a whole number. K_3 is 13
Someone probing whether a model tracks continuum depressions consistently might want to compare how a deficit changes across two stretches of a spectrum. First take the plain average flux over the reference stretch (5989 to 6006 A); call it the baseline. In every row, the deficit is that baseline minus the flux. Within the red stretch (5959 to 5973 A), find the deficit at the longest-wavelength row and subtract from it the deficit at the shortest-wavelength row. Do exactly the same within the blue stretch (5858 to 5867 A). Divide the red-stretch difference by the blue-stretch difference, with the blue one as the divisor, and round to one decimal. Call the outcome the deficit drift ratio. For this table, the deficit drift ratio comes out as 2.0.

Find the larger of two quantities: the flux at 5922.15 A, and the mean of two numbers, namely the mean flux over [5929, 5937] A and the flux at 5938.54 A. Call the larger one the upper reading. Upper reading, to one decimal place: 33.3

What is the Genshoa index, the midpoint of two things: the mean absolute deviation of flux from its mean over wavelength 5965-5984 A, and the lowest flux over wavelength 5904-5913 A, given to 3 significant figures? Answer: 14.8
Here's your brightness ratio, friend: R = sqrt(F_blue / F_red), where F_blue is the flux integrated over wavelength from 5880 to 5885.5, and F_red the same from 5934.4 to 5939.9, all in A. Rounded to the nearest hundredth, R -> 0.92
